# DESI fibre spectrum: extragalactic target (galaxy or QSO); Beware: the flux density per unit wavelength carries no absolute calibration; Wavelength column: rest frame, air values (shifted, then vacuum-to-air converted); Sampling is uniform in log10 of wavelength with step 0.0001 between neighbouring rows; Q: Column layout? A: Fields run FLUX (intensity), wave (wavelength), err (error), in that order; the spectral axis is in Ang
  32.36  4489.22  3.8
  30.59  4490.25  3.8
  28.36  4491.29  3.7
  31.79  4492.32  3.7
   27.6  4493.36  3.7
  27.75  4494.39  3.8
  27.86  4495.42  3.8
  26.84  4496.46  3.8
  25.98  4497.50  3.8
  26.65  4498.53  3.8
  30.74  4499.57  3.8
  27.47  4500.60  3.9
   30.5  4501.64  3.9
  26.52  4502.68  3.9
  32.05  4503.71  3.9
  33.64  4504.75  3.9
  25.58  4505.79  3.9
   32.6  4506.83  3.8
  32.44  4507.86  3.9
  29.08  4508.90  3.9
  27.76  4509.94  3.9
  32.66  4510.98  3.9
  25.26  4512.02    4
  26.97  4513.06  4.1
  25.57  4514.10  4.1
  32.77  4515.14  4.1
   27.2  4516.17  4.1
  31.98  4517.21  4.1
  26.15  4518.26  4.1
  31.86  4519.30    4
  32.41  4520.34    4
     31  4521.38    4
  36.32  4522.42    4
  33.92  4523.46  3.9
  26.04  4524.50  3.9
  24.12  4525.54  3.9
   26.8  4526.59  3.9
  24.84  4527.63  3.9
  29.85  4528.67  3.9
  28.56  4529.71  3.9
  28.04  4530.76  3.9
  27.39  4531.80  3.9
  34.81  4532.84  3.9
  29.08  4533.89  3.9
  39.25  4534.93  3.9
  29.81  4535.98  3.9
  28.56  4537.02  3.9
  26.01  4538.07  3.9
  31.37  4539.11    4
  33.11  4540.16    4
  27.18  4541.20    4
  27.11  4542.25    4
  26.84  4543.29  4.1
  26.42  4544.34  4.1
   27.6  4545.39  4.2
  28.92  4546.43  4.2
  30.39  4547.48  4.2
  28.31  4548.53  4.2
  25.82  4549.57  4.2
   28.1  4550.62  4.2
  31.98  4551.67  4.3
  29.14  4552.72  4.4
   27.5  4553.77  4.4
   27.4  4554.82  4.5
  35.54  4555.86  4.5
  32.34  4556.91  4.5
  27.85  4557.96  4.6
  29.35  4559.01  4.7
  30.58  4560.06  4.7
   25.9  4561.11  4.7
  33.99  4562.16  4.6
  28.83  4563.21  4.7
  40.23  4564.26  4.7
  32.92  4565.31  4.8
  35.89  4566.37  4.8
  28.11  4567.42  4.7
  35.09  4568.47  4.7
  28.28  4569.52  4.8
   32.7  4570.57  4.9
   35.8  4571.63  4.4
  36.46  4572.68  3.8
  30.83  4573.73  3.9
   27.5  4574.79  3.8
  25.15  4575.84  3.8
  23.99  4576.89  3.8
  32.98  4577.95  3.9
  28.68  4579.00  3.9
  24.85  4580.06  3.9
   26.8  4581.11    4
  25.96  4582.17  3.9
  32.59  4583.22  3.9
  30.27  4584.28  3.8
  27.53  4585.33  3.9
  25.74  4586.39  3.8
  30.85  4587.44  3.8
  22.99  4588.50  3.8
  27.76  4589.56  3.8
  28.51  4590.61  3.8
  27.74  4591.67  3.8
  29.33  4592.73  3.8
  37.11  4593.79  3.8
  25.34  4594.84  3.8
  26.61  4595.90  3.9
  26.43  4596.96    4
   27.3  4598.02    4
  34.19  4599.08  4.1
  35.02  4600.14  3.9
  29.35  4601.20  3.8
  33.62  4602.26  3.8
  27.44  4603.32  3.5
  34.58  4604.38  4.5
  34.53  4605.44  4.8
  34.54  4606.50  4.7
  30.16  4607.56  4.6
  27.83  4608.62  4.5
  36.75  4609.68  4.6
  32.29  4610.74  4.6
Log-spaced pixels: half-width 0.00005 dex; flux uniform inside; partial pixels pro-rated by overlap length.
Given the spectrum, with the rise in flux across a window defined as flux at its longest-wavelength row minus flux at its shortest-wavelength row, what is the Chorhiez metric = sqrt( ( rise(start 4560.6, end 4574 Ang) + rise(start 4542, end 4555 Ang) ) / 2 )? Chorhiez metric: 1.62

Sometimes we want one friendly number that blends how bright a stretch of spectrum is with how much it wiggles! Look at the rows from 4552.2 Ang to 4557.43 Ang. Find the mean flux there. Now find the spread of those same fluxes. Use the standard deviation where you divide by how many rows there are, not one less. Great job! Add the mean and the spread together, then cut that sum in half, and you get 16.8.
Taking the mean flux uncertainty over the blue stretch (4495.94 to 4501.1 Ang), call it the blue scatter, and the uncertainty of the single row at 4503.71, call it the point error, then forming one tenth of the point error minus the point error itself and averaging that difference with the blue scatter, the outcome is 0.155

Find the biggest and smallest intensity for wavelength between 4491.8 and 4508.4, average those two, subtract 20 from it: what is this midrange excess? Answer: 9.6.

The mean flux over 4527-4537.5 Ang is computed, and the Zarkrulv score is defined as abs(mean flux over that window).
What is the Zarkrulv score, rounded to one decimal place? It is 30.0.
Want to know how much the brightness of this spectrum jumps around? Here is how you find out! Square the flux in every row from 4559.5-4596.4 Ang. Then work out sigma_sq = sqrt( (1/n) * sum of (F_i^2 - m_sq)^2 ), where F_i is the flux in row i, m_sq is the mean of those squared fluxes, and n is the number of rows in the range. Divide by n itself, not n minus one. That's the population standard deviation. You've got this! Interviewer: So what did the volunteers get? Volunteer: 258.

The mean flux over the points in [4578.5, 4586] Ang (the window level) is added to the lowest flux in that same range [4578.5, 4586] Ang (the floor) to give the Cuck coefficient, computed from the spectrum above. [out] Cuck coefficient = 52.9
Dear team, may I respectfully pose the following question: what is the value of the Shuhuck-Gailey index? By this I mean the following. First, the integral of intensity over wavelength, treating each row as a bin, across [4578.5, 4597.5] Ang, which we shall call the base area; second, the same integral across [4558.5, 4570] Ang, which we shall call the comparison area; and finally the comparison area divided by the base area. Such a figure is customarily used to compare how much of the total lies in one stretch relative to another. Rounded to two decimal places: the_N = 0.69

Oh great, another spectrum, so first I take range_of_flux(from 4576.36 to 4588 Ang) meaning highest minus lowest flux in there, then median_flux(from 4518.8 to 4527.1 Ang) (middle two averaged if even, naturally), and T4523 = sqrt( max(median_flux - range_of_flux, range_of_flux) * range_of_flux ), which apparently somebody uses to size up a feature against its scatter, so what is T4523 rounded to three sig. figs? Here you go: 14.2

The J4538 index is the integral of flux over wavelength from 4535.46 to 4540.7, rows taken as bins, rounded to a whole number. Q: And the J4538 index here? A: 156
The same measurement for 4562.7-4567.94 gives 174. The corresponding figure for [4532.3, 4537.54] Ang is 169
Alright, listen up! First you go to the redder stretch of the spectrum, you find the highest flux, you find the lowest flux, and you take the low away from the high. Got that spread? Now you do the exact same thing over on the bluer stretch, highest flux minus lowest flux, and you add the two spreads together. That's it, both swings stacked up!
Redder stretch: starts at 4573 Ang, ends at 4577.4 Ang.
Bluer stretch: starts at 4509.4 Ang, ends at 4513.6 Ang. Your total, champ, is 14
